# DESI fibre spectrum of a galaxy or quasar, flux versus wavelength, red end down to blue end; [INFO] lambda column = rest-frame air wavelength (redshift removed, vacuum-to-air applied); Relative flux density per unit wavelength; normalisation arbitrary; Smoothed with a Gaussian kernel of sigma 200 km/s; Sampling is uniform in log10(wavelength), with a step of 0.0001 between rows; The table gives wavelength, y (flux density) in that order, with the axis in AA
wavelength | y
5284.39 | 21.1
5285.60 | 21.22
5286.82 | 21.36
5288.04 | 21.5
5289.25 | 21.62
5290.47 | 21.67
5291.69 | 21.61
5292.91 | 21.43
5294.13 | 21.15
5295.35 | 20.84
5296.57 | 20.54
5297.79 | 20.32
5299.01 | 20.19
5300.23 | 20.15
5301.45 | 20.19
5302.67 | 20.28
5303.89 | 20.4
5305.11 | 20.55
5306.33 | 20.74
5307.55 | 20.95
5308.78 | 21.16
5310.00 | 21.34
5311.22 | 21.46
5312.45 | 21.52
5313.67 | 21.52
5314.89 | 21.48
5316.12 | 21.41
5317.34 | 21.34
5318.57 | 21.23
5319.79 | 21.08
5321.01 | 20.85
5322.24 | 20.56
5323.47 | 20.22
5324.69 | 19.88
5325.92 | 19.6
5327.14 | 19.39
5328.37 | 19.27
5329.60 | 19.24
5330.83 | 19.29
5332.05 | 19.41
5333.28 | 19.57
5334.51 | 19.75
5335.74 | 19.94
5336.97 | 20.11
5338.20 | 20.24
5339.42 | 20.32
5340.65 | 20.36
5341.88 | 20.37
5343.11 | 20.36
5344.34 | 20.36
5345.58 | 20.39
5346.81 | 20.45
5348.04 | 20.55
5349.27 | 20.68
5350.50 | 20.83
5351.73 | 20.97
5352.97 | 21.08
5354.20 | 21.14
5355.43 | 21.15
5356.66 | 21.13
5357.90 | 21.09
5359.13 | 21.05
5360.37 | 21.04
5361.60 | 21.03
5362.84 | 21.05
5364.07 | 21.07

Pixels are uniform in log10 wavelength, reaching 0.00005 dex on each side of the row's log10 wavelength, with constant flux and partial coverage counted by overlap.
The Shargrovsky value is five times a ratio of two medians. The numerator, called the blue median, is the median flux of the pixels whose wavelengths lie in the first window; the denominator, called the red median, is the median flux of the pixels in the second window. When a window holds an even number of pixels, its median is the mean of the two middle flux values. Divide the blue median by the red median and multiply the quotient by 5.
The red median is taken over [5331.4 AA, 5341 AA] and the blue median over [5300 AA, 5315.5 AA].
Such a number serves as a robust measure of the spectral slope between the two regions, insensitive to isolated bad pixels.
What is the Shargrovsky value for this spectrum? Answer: 5.23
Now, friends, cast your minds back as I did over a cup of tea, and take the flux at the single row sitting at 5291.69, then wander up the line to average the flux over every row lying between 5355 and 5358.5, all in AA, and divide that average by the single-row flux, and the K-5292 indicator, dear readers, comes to 0.98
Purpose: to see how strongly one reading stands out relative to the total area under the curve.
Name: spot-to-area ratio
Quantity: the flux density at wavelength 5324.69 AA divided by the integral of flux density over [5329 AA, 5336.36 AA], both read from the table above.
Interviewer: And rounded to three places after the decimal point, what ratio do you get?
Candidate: 0.138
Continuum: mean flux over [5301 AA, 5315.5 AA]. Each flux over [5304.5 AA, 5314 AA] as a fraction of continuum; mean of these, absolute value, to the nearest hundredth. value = 1.01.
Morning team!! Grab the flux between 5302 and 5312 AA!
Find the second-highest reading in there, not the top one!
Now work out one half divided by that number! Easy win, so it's 0.0234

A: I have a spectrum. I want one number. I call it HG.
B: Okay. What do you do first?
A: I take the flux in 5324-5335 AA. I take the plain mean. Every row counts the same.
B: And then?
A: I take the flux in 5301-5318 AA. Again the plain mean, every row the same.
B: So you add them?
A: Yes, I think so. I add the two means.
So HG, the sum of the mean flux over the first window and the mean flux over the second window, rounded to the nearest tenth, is 40.5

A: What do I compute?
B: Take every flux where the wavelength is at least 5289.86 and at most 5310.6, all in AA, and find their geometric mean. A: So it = 20.8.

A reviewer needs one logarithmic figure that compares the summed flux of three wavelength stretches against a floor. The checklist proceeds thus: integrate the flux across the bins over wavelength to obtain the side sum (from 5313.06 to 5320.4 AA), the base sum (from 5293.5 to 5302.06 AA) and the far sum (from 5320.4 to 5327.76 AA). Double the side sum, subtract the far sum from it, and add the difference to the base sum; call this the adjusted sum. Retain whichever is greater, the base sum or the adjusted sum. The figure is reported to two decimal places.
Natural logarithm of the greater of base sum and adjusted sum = 5.83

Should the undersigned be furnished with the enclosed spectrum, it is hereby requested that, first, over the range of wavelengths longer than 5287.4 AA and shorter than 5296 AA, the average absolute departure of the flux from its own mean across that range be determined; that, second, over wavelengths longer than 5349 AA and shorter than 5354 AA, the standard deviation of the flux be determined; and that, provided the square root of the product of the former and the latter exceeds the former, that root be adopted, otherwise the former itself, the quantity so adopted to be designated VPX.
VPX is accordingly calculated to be 0.233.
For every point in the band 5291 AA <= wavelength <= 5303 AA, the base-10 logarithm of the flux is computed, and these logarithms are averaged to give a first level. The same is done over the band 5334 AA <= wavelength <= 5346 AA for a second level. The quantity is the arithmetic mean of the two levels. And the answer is 1.31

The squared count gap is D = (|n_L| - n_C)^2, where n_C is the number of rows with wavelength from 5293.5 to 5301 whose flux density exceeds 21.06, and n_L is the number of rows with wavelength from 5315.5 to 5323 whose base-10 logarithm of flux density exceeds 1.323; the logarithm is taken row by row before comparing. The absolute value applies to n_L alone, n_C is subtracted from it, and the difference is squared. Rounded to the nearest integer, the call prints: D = 9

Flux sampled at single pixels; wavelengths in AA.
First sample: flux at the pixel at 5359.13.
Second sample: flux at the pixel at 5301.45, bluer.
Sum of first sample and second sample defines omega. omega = 41.2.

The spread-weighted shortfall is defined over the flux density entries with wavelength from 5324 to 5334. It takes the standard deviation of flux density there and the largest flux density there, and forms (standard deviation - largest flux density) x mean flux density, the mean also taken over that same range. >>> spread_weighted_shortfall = -383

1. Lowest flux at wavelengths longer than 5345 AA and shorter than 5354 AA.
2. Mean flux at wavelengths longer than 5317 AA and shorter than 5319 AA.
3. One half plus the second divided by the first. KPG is 1.54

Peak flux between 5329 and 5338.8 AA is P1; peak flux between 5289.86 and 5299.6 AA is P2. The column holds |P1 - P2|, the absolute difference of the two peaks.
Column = 1.4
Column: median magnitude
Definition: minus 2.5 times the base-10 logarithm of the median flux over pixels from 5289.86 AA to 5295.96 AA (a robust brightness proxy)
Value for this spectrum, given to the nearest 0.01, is -3.33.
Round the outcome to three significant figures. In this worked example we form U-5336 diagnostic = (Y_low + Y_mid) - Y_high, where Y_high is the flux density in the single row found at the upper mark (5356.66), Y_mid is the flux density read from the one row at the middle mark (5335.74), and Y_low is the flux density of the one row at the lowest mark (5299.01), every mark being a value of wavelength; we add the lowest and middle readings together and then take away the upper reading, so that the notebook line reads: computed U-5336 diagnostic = 19.0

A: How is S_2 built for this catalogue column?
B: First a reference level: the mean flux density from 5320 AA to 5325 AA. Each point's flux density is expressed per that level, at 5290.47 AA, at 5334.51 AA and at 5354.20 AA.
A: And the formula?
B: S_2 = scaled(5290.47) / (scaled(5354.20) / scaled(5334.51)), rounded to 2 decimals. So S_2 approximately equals 0.99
